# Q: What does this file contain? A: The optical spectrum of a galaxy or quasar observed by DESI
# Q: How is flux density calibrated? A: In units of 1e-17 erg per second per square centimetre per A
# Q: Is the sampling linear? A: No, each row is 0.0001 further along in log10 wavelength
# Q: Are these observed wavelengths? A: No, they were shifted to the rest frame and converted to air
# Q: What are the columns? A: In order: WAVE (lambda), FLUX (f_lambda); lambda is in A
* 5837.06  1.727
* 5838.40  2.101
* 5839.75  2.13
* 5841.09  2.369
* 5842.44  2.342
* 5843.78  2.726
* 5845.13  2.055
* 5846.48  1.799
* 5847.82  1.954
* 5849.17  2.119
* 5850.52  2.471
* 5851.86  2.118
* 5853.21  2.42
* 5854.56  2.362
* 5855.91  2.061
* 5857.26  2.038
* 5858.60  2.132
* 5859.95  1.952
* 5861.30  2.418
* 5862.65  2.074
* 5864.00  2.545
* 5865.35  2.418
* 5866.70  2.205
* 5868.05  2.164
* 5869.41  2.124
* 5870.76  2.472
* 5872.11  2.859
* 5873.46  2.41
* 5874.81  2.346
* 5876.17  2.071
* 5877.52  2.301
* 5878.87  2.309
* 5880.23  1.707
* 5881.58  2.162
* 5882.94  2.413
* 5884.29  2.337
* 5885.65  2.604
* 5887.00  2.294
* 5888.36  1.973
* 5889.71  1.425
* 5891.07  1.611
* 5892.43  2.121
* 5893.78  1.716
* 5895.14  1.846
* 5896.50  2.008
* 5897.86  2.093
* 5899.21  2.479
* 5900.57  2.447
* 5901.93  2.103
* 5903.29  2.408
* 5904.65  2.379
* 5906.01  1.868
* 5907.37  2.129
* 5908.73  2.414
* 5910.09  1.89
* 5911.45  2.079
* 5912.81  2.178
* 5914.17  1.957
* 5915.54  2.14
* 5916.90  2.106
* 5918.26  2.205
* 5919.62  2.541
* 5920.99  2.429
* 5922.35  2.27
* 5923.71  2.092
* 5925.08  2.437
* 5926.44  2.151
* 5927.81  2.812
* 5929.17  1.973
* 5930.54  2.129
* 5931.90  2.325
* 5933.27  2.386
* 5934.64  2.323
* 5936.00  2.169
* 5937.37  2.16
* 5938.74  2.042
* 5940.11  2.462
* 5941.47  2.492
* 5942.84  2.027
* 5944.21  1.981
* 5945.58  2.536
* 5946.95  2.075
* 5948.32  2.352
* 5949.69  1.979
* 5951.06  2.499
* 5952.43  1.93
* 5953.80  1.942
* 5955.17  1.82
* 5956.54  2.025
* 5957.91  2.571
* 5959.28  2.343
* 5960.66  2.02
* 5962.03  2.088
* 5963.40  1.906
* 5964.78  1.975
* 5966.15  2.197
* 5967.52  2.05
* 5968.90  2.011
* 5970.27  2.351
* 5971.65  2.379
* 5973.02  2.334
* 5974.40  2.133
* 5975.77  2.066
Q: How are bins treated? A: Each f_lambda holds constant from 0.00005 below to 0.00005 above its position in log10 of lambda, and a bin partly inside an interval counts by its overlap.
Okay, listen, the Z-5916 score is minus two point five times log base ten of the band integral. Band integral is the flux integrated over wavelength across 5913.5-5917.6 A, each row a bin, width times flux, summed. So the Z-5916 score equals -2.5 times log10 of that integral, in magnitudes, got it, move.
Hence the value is -2.3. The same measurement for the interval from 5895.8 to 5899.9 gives -2.4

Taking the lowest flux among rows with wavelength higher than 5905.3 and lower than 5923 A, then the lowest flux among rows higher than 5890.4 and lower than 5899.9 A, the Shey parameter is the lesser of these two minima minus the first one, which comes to -0.26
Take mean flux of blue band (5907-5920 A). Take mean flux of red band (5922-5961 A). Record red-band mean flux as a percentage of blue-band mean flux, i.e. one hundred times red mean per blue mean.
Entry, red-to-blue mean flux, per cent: 103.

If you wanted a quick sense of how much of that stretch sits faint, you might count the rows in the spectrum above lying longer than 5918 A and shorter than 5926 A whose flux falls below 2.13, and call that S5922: 1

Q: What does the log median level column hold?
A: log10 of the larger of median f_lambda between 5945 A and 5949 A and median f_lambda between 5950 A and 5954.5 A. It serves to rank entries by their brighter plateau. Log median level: 0.371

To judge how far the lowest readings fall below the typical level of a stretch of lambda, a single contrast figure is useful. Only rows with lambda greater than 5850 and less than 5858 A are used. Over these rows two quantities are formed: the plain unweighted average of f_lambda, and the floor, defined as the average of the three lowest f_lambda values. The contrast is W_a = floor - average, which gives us -0.17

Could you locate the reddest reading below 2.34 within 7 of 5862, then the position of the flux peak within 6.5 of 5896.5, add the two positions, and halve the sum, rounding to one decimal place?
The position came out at 5883.6 A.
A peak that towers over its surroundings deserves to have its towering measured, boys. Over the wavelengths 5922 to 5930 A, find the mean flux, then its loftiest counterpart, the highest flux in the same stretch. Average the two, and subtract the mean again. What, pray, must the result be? 0.26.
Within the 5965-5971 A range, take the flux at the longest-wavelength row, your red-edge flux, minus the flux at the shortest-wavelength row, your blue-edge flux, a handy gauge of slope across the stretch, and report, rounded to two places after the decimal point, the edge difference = 0.15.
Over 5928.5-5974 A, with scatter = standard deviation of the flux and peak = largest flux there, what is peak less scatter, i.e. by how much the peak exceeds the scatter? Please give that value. 2.36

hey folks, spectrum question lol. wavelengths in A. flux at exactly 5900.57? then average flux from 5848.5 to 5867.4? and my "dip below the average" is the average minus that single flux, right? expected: -0.2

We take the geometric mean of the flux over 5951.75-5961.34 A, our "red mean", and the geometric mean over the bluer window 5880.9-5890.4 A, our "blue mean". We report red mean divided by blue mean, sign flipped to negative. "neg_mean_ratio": -0.97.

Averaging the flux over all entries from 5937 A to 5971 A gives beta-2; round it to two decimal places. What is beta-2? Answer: 2.15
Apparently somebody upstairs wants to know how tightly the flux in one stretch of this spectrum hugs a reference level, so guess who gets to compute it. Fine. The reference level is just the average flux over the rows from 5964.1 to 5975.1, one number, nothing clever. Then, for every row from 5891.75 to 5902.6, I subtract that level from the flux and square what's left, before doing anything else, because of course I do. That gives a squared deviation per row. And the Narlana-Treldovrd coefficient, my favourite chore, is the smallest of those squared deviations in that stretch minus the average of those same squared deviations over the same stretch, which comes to -0.063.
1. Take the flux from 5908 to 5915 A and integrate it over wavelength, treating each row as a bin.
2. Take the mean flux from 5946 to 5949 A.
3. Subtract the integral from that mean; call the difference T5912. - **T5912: -12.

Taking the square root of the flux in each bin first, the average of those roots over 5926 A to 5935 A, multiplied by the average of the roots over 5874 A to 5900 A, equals 2.19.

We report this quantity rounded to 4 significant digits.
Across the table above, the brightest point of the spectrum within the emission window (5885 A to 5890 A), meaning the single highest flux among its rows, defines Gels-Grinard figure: 2.604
